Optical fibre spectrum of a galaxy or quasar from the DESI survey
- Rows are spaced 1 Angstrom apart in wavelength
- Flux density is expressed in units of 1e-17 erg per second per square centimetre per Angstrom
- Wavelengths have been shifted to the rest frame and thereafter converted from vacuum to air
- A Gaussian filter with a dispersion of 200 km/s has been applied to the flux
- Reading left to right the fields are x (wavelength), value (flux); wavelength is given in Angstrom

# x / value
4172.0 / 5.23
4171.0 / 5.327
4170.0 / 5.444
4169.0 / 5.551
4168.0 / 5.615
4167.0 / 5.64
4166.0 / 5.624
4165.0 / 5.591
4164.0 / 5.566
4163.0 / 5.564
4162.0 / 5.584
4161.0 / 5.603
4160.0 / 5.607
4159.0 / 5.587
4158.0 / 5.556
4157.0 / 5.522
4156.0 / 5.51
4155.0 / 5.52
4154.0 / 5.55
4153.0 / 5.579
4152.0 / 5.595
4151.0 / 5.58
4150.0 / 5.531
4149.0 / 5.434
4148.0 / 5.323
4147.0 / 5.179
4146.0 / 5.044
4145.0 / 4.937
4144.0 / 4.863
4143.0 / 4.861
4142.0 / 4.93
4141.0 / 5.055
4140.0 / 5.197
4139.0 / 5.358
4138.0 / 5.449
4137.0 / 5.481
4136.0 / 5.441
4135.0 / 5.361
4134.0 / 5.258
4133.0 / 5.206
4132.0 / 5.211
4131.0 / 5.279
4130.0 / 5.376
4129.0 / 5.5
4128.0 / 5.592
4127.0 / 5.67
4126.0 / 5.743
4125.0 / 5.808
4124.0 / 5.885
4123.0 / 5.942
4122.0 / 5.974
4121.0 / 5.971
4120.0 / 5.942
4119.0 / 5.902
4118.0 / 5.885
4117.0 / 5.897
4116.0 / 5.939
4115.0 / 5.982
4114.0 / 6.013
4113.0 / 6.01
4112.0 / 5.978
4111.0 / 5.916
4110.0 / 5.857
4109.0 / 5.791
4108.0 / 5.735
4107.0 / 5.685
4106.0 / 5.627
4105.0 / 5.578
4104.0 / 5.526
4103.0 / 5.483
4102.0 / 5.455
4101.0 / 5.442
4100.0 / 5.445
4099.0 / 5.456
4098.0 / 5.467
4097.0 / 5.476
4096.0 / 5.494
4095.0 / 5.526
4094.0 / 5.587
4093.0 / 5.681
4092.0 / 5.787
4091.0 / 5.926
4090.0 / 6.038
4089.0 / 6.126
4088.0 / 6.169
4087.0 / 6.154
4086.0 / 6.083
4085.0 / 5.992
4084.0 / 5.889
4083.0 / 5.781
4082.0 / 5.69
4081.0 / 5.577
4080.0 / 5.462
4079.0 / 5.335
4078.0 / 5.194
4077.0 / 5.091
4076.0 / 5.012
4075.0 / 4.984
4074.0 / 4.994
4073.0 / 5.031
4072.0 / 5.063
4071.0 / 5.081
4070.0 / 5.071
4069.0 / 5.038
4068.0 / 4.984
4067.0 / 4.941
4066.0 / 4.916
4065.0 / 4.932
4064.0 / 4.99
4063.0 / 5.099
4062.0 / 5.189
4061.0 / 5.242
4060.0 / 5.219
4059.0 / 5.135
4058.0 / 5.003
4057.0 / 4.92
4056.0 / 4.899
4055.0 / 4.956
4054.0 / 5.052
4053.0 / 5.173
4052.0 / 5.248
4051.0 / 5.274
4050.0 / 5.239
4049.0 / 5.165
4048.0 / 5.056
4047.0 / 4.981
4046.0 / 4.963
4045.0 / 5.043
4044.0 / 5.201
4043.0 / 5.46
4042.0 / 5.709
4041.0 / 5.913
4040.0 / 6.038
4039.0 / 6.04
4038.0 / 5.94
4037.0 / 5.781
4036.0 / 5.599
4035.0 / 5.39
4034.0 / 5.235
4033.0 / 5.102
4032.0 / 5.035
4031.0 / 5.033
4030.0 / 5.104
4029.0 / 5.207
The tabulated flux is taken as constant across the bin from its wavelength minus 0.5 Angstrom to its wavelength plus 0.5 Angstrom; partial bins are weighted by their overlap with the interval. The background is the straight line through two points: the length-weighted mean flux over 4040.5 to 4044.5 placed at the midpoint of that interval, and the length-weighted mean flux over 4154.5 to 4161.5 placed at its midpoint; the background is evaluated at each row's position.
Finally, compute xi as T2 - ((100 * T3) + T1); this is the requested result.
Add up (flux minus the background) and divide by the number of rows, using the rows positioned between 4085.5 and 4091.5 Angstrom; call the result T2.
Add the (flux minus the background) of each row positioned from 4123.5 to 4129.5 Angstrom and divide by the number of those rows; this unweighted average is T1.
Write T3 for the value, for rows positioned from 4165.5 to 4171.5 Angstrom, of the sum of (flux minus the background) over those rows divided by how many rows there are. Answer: 3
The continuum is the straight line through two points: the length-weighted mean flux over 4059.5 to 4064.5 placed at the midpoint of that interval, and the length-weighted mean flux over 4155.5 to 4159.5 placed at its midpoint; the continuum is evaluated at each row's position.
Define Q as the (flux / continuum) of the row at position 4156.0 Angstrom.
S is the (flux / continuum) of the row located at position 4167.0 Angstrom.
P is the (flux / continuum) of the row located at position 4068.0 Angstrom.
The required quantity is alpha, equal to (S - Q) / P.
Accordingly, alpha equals 0.02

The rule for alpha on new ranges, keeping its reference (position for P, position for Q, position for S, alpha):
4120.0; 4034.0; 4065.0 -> -0.08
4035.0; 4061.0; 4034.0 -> 0.02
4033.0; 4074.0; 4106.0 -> 0.09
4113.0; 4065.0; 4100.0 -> 0.06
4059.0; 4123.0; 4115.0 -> 0.01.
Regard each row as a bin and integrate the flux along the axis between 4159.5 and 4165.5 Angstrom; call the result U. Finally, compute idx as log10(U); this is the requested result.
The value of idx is 1.5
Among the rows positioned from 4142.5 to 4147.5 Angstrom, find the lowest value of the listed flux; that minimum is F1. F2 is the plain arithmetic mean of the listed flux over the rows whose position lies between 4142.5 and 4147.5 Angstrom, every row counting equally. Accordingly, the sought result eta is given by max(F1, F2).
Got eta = 5.0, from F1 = 4.861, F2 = 5.0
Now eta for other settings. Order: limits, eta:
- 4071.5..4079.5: 5.1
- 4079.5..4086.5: 5.8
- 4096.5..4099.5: 5.5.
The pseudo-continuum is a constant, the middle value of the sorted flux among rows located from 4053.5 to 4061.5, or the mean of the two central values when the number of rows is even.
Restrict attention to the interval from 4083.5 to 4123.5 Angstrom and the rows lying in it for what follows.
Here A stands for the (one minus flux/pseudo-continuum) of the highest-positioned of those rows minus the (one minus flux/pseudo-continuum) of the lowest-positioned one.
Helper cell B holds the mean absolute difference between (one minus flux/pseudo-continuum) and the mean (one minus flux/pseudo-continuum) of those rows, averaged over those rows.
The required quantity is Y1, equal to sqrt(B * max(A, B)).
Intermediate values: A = -0.01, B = 0.041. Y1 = 0.041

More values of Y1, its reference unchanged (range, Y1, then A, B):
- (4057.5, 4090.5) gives 0.074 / -0.21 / 0.074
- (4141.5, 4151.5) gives 0.048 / -0.13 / 0.048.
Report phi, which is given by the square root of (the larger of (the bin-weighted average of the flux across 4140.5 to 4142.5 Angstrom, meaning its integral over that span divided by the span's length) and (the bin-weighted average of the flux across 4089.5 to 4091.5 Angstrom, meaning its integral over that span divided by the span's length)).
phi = 2.45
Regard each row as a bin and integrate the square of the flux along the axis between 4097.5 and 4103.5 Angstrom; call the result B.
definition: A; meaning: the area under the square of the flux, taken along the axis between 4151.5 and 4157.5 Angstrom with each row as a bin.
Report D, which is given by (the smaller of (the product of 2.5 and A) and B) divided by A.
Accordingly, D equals 0.97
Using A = 185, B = 179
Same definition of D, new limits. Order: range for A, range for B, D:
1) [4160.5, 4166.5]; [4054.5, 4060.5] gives 0.81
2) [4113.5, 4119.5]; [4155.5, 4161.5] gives 0.88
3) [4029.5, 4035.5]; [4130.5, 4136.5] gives 1.06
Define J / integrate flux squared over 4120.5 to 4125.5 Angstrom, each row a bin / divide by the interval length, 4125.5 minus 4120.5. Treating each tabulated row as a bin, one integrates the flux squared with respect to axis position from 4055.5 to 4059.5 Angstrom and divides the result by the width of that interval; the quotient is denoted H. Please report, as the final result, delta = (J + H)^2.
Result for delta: 3589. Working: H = 25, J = 35.0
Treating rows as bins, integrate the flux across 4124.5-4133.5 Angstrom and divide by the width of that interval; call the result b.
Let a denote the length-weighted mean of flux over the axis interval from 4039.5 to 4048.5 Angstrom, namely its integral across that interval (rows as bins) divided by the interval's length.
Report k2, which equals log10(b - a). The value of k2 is -0.95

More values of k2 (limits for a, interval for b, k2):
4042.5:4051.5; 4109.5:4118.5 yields -0.10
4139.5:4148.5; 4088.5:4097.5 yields -0.16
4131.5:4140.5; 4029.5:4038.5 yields -1.54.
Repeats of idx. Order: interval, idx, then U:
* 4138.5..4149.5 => 1.7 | 56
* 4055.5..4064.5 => 1.7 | 46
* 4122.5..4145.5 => 2.1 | 123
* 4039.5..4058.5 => 2.0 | 99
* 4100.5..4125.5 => 2.2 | 145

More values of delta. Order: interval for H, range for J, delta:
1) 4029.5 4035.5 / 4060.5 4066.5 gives 2722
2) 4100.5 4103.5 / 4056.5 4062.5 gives 3138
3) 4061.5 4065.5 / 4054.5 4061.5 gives 2610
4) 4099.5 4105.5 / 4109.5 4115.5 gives 4309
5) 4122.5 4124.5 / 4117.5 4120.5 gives 4885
